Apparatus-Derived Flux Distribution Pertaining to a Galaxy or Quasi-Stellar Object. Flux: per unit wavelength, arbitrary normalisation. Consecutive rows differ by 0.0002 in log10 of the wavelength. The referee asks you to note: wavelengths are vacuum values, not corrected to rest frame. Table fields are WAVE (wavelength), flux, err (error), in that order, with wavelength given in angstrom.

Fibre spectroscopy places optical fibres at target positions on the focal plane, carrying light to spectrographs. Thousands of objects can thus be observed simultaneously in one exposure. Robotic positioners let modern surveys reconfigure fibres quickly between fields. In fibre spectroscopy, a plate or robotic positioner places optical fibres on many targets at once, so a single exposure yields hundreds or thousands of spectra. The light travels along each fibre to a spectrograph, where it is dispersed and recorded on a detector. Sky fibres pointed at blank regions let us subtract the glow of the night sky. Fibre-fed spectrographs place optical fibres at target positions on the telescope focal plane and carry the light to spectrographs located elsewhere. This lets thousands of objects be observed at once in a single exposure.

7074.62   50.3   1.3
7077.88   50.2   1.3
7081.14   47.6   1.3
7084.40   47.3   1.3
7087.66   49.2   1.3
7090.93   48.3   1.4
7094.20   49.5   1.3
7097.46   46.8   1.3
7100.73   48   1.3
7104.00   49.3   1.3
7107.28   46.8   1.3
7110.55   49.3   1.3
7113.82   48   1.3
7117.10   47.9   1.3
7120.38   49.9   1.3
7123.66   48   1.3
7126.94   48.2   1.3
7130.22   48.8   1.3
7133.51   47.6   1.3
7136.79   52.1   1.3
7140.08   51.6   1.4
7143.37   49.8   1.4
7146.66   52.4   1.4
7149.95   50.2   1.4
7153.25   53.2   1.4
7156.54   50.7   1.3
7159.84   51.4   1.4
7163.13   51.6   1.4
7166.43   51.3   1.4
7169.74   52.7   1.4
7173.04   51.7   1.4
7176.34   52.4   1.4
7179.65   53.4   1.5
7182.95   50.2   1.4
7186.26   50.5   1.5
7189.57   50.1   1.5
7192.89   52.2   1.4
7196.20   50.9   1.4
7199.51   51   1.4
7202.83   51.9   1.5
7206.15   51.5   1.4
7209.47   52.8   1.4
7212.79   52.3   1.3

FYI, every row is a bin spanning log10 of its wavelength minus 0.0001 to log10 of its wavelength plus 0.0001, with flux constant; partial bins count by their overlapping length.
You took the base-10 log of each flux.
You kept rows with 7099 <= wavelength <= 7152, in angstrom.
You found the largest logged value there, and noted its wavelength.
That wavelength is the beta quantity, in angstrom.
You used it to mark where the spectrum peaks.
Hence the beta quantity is 7146.66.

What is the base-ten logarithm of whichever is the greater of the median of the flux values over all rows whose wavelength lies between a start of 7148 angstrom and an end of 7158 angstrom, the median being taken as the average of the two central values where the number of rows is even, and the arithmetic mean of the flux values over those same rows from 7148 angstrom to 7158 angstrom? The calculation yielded 1.71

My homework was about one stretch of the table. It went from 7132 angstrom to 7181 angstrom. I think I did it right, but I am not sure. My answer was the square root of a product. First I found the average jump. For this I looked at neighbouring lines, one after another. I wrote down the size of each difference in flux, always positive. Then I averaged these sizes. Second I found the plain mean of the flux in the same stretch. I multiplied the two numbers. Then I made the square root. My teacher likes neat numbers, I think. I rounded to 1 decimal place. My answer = 9.1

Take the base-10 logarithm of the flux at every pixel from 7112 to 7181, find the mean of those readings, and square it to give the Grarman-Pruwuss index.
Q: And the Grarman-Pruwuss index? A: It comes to 2.90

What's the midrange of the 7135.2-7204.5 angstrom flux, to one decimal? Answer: 51.6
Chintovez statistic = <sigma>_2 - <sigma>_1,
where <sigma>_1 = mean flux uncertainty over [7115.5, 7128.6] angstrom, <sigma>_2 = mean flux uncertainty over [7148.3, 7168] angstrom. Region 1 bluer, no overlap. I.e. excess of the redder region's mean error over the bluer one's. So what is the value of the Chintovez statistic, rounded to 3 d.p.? 0.083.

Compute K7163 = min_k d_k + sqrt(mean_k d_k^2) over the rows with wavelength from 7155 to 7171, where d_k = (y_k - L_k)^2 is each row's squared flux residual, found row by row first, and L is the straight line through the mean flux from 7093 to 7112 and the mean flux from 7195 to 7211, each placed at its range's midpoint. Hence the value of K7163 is 2.8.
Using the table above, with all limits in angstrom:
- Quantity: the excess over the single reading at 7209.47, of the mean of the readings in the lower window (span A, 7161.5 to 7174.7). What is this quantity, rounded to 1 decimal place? -1.0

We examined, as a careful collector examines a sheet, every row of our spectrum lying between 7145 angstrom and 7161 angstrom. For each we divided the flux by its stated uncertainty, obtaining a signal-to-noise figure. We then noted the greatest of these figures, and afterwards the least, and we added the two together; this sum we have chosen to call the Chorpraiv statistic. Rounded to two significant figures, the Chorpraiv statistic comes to 75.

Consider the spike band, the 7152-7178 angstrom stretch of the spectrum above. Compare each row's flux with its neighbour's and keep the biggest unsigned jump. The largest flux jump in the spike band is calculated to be 2.50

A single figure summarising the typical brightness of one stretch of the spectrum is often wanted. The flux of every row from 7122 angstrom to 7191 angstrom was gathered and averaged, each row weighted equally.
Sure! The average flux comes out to 50.9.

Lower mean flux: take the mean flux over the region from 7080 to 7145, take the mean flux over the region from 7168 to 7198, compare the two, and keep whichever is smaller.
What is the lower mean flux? 48.7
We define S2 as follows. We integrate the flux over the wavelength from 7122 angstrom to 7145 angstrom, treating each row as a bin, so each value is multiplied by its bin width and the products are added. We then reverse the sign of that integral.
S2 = -1137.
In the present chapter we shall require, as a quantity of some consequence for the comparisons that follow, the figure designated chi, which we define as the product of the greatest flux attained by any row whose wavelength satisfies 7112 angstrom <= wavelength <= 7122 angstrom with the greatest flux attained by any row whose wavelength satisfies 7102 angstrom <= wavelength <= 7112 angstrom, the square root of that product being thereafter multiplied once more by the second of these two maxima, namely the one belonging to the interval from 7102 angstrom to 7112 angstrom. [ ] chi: 2445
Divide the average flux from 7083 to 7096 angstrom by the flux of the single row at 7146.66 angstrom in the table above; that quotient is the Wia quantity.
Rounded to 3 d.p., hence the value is 0.927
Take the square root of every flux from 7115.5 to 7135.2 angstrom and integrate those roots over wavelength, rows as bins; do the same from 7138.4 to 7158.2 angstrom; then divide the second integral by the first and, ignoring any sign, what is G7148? 1.03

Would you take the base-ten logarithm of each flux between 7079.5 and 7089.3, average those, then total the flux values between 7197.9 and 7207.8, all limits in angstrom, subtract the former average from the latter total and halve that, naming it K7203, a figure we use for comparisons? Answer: 76.4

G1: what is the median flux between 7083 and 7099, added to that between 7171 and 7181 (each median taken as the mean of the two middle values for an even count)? 100.7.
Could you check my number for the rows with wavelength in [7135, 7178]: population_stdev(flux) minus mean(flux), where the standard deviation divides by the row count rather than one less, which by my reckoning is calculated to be -51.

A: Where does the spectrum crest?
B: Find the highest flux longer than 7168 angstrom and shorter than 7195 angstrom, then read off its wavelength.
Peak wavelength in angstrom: 7179.65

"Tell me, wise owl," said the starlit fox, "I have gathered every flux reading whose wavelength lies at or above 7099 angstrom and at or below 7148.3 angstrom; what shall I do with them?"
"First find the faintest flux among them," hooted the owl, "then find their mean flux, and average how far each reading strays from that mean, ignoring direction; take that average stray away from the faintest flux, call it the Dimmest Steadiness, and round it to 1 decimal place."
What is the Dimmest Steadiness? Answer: 45.4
